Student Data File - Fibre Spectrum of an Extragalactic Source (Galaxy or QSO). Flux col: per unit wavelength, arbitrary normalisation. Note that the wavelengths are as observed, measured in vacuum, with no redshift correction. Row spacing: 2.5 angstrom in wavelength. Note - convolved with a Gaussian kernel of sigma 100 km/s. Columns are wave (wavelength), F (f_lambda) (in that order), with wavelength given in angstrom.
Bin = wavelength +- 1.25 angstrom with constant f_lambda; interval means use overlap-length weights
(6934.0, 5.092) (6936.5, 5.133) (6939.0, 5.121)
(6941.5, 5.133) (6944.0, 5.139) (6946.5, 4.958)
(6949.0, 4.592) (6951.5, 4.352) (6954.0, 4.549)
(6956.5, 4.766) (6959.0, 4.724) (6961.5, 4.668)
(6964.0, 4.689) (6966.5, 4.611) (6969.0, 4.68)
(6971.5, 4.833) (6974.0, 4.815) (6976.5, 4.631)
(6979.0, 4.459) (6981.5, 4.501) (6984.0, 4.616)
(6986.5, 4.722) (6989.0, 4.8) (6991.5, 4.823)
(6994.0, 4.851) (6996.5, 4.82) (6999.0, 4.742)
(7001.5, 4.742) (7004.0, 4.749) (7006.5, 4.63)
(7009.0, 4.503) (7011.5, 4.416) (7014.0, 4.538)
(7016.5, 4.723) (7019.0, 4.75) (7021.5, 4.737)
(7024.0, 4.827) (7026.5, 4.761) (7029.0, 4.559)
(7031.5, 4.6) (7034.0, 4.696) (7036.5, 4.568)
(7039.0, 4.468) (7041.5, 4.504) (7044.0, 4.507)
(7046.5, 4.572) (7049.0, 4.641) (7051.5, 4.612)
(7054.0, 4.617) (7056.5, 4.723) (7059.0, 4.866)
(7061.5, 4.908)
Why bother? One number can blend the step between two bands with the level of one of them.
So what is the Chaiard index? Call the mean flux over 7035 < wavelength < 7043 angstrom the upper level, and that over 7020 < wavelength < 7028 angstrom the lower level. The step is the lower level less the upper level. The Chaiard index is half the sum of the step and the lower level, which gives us 2.5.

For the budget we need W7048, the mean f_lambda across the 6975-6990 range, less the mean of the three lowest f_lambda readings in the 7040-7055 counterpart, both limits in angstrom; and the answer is 0.094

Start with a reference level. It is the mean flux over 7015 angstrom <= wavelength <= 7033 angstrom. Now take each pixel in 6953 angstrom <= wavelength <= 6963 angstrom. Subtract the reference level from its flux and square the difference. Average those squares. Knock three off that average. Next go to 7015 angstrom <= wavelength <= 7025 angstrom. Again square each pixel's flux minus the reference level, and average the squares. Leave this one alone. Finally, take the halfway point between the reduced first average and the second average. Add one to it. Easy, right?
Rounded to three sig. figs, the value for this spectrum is -0.494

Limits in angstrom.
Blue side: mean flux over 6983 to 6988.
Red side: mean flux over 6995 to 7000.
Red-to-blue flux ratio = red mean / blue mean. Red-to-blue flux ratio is 1.02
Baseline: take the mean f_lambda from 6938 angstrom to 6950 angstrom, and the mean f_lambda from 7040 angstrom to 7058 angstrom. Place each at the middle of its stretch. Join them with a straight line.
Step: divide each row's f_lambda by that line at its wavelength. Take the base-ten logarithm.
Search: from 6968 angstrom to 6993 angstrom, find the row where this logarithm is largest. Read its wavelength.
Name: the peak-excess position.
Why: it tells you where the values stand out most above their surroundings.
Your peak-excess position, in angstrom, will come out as 6991.5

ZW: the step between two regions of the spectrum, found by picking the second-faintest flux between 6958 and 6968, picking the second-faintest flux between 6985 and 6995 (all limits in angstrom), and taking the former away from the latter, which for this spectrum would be 0.13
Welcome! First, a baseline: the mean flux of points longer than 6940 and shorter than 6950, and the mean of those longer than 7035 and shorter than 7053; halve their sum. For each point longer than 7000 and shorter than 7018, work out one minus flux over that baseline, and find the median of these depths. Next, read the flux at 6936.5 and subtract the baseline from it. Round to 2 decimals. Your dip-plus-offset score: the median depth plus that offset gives 0.40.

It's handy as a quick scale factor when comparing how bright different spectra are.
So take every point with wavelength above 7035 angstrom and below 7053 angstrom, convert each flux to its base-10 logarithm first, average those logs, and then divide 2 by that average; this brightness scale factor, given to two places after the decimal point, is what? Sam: 3.04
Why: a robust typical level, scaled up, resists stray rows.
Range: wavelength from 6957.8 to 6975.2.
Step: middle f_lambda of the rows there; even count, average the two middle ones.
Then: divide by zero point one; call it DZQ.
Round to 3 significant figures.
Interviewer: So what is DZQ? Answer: 46.9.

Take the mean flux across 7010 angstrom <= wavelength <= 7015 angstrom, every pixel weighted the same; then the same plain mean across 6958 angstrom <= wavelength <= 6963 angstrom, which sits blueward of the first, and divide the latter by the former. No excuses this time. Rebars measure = 1.05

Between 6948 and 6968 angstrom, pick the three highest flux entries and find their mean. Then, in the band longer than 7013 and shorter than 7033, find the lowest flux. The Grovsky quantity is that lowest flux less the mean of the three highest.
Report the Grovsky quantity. -0.19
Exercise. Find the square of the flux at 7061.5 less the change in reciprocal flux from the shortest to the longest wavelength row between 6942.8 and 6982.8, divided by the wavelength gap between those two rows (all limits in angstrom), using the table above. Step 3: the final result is 24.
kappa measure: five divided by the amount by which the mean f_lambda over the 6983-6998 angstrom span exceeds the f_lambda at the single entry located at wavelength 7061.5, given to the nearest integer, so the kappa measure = -37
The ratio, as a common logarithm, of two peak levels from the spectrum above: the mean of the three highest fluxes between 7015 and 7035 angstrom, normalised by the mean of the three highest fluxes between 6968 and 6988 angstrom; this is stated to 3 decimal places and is -0.001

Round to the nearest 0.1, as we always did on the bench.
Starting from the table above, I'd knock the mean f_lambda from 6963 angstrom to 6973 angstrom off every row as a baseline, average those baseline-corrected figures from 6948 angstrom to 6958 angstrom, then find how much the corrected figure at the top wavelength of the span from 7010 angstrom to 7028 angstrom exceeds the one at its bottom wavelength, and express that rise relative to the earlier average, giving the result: -2.5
